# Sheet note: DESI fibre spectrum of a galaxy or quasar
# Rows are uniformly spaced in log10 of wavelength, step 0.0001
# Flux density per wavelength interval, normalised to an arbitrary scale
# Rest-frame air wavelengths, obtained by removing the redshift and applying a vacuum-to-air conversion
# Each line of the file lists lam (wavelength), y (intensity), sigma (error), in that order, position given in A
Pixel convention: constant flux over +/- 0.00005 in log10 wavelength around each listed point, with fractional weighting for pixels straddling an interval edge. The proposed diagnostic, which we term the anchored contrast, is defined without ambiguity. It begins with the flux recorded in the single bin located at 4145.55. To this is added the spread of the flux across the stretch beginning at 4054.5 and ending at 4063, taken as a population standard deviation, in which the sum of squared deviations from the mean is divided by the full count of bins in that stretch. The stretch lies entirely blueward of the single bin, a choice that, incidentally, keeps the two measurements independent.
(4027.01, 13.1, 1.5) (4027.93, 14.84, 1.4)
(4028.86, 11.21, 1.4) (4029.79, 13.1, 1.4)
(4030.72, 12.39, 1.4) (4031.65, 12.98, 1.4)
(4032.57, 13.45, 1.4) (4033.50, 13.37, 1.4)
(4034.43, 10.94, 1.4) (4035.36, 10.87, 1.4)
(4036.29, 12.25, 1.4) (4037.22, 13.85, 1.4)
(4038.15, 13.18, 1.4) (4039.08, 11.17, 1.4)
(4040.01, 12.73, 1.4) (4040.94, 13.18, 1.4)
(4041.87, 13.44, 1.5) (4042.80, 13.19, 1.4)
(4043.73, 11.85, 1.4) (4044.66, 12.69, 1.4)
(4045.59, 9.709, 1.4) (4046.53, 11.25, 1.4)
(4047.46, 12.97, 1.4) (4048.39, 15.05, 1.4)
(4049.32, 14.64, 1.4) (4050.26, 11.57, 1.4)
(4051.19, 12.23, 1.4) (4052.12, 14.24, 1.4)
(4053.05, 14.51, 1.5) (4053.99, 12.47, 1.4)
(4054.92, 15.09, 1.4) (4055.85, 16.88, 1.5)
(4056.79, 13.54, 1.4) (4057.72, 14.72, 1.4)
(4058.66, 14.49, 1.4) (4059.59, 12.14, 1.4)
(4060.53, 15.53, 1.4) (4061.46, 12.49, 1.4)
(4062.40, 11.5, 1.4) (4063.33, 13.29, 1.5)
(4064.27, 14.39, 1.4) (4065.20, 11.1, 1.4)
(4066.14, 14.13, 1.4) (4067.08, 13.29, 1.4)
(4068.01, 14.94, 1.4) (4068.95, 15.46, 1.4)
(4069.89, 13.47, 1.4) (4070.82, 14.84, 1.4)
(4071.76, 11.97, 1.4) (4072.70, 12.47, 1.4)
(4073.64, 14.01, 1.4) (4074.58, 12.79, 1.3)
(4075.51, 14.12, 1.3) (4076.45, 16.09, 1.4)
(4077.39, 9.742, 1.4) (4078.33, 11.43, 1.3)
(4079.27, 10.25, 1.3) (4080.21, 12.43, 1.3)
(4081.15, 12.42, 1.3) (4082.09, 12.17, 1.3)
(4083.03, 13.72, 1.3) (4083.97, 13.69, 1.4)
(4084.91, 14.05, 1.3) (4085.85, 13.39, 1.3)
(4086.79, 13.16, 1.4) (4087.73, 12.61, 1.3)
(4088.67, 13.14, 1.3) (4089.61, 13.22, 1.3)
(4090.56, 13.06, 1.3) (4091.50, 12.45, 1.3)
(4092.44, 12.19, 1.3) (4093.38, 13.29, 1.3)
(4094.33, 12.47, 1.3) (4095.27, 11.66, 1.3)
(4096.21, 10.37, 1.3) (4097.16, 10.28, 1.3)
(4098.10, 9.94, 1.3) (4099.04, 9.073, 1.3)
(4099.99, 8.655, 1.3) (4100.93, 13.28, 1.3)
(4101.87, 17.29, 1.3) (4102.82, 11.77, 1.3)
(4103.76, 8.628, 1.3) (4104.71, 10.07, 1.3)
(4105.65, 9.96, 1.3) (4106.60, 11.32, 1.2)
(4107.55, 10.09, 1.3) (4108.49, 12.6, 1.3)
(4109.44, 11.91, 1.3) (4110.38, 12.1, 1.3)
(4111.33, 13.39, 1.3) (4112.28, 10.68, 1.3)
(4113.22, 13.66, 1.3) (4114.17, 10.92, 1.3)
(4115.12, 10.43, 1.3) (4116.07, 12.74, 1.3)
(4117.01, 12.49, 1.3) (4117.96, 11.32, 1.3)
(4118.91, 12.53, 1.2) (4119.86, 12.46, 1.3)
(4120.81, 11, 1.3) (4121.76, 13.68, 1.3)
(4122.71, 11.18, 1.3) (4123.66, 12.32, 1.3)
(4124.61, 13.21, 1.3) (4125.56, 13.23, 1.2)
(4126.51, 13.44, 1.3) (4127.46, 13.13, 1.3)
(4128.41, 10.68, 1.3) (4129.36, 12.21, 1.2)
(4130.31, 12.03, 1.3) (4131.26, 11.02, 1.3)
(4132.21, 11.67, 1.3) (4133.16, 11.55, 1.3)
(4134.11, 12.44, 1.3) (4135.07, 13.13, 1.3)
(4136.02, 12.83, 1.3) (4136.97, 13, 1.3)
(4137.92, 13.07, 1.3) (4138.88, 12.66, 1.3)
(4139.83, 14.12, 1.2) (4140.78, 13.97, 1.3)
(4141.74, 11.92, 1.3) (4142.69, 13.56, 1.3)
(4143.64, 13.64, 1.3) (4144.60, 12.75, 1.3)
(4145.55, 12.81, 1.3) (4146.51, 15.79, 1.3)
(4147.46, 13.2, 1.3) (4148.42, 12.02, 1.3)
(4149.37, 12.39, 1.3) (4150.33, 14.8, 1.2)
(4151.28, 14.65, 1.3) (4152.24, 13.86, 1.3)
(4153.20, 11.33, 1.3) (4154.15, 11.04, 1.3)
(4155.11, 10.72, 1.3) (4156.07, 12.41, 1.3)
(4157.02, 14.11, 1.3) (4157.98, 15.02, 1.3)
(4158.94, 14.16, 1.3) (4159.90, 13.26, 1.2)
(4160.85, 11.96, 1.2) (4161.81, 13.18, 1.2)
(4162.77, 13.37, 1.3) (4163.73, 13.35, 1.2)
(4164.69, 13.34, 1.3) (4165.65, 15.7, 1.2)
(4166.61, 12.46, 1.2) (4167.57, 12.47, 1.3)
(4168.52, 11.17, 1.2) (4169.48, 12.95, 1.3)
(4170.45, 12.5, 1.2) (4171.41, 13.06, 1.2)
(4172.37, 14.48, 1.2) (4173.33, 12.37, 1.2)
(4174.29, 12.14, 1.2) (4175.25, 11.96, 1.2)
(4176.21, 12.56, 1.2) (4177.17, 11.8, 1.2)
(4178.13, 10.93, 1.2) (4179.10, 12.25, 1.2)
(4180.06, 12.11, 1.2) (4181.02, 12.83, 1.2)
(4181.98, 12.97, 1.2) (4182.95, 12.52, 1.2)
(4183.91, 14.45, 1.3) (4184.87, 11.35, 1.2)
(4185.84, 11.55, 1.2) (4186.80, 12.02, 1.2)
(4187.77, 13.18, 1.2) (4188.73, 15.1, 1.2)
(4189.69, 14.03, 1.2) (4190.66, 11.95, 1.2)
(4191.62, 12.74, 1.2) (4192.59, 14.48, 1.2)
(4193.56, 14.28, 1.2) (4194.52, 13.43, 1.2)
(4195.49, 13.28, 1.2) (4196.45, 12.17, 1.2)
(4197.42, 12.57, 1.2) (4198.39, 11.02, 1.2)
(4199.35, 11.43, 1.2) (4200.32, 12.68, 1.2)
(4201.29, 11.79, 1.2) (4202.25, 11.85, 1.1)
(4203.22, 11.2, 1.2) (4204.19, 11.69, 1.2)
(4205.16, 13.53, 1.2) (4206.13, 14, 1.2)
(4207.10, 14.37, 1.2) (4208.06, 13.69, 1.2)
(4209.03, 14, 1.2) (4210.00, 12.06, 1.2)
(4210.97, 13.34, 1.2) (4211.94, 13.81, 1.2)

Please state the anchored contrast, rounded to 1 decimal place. 14.5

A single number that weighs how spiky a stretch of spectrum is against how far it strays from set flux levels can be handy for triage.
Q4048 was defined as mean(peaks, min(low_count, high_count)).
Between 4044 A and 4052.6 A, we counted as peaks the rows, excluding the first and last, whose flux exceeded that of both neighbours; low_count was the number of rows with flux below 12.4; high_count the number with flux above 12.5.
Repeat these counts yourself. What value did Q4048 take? 2.5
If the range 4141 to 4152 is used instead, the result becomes 3.0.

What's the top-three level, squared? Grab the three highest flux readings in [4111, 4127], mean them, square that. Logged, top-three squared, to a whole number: 185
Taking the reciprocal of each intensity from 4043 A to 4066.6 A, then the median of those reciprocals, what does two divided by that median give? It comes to 26.6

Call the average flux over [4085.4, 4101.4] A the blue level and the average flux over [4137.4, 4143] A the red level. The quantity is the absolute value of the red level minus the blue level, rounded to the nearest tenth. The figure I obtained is 1.3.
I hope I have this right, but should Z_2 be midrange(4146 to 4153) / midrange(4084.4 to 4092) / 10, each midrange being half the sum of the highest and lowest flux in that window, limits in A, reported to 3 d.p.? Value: 0.105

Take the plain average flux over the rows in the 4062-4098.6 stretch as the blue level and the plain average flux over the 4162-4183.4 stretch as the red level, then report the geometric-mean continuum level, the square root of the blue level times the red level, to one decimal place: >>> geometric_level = 12.7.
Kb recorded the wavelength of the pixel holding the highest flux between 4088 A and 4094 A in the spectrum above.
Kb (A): 4093.38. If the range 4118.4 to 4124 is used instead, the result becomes 4121.76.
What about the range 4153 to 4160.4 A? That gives 4157.98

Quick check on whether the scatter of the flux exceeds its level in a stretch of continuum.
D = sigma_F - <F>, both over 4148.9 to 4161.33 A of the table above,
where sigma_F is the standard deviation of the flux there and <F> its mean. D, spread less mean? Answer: -11.6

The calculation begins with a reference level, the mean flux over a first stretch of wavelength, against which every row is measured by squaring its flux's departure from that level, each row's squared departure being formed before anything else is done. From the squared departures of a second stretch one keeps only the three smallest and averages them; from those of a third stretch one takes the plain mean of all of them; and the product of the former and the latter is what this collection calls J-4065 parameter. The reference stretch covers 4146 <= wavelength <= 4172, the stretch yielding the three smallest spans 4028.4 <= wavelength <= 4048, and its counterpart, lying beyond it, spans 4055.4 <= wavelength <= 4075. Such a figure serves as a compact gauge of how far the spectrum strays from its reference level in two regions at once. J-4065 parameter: 0.01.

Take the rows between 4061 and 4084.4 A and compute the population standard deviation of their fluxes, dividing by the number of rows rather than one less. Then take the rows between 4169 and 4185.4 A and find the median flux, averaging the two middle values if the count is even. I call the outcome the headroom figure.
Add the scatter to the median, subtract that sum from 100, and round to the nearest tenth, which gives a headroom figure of 86.0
